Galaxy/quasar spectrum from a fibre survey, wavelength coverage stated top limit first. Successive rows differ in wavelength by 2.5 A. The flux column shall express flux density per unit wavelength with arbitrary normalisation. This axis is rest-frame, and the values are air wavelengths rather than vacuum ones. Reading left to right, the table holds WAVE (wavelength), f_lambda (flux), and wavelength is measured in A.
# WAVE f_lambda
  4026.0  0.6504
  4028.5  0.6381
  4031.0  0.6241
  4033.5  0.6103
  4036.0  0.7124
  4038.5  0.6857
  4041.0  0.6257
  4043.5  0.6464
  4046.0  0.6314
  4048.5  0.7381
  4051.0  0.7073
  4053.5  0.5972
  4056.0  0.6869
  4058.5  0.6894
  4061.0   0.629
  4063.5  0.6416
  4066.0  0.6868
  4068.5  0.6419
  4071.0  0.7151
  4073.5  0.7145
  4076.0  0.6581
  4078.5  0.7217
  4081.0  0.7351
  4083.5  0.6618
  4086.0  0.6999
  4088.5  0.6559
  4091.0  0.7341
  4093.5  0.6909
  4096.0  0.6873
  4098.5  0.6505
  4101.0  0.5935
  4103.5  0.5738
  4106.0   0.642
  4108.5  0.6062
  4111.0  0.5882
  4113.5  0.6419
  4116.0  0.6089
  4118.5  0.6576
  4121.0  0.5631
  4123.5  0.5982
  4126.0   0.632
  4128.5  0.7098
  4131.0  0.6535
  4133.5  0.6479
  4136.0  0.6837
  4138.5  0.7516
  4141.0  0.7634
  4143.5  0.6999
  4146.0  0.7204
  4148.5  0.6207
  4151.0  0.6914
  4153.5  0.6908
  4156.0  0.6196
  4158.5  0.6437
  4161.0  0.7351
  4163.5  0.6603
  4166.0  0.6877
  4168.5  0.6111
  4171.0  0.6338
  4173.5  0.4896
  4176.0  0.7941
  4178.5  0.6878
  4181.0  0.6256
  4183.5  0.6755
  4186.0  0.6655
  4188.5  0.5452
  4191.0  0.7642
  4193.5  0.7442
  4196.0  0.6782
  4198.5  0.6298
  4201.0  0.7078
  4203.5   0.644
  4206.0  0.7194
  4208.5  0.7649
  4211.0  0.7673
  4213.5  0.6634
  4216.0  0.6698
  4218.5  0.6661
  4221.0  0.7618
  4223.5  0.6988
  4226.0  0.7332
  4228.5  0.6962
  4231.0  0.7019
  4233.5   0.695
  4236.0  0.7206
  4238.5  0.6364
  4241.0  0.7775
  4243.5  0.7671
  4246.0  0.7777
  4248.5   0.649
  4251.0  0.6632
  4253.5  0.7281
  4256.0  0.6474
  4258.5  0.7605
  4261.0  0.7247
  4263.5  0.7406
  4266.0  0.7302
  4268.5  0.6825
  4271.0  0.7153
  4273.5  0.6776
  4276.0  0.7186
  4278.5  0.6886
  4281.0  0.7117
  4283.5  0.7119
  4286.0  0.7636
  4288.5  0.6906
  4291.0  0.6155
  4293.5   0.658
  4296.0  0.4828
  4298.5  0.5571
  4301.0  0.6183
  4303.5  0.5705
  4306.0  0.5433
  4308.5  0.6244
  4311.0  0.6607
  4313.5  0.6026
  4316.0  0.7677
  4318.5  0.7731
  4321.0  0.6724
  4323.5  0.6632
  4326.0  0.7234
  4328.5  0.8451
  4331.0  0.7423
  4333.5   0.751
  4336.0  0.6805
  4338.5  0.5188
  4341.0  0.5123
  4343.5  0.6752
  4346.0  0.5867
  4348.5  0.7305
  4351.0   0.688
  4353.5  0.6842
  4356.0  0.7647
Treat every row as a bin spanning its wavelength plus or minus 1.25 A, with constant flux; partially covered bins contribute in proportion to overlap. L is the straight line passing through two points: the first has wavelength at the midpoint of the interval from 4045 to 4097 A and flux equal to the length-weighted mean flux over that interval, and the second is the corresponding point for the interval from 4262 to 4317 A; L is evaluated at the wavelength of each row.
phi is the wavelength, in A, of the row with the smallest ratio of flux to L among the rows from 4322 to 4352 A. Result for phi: 4341.0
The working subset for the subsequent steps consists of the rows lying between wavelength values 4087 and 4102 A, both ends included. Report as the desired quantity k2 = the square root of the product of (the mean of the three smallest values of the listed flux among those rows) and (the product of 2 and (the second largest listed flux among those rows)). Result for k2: 0.94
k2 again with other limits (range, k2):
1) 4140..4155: 0.98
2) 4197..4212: 1.01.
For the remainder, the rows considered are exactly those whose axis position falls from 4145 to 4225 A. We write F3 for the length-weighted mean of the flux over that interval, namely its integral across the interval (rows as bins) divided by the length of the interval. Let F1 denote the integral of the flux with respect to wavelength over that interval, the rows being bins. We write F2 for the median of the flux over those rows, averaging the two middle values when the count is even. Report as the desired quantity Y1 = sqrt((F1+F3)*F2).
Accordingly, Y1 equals 6.1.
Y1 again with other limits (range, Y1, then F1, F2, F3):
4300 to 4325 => 3.3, 16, 0.643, 0.651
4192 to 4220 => 3.7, 20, 0.678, 0.697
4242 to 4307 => 5.6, 44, 0.690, 0.678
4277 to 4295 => 3.0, 12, 0.691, 0.689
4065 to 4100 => 4.1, 24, 0.689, 0.689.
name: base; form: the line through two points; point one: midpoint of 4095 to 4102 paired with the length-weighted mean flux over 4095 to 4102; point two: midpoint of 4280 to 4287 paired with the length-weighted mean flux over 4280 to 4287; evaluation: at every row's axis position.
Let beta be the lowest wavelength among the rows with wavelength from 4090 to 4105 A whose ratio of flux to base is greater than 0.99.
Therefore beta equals 4091.0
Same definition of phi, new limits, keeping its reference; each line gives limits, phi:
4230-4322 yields 4296.0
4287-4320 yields 4296.0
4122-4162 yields 4123.5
